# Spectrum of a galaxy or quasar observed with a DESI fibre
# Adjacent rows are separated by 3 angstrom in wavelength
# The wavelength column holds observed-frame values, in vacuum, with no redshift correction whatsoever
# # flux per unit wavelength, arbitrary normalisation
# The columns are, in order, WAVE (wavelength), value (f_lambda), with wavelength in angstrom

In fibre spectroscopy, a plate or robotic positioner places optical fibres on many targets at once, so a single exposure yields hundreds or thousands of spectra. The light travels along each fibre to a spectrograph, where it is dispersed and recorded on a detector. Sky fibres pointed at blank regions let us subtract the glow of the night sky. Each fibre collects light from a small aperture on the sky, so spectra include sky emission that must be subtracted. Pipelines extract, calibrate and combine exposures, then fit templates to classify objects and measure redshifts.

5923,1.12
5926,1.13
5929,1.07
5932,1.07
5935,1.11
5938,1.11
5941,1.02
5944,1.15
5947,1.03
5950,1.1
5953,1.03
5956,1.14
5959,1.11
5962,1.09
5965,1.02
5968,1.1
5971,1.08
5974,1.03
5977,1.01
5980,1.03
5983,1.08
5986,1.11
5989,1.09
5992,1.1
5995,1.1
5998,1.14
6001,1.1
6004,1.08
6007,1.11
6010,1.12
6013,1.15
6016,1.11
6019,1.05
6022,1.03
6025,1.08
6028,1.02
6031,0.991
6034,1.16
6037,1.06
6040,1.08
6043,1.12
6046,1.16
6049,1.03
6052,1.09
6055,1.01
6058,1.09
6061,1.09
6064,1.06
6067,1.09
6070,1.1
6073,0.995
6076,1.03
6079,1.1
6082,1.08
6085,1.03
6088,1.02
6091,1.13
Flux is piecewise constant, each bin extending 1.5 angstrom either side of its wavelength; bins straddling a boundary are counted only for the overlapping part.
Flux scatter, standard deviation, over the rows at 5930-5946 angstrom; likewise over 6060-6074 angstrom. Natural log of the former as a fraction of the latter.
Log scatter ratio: 0.1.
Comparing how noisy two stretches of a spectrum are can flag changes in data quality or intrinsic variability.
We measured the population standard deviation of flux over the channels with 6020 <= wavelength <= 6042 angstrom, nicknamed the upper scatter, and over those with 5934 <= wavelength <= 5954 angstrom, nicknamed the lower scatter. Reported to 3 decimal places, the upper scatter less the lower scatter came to 0.003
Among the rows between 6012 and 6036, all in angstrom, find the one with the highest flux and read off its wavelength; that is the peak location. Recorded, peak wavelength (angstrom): 6034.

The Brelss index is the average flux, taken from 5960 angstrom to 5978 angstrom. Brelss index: 1.06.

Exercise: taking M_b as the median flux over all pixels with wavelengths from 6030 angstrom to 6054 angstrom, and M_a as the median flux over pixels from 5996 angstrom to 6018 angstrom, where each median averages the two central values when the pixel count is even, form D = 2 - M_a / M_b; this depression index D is 0.98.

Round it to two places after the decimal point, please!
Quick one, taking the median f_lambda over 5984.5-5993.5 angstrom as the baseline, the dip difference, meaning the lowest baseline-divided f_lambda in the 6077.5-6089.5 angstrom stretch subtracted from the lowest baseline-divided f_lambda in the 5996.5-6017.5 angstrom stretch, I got 0.05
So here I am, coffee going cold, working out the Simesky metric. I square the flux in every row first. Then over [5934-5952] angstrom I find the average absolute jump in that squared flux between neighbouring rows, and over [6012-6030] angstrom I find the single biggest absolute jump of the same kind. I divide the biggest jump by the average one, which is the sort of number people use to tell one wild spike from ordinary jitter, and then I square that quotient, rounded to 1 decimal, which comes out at 0.5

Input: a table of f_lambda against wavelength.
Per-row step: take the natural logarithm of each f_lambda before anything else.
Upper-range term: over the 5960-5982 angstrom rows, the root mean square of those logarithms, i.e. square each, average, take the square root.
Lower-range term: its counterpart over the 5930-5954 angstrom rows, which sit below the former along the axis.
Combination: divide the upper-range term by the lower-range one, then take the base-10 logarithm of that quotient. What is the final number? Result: -0.15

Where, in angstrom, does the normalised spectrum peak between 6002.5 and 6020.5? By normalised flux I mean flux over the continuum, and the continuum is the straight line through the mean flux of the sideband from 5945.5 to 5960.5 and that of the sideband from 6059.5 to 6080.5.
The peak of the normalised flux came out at 6013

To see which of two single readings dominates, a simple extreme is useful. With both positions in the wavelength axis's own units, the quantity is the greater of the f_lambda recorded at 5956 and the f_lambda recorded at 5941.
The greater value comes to 1.14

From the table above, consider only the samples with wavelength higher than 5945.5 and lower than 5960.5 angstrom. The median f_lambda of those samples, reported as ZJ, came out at 1.10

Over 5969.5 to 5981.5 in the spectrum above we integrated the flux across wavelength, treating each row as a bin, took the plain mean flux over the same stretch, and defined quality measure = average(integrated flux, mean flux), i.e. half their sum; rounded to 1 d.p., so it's 6.7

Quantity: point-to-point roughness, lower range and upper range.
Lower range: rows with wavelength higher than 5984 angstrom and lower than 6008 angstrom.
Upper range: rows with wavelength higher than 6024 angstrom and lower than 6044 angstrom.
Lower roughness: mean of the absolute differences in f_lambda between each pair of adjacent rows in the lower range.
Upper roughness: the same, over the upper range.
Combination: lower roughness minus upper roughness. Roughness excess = -0.047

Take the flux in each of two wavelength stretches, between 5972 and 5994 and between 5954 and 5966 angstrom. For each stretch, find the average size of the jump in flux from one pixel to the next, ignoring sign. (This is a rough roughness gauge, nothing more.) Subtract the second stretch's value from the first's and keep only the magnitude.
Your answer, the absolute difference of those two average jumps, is 0.015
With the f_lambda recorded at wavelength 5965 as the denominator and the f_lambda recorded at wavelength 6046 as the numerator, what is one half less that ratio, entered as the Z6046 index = -0.64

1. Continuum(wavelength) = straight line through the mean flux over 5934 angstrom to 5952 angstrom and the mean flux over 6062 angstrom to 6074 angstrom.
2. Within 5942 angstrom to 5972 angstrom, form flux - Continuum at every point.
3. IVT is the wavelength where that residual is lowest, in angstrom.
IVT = 5965 angstrom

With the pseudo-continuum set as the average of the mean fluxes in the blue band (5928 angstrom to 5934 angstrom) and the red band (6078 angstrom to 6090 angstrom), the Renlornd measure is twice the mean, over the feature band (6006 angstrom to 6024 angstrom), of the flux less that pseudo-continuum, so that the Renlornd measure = 0.06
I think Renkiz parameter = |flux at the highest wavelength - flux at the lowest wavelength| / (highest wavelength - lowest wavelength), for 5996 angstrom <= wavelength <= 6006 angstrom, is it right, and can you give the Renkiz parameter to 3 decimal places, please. 0.010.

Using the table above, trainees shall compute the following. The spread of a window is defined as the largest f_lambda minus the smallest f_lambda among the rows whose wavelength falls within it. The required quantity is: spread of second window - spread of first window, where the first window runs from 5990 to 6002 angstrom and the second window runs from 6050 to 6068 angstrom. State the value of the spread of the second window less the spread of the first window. 0.04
